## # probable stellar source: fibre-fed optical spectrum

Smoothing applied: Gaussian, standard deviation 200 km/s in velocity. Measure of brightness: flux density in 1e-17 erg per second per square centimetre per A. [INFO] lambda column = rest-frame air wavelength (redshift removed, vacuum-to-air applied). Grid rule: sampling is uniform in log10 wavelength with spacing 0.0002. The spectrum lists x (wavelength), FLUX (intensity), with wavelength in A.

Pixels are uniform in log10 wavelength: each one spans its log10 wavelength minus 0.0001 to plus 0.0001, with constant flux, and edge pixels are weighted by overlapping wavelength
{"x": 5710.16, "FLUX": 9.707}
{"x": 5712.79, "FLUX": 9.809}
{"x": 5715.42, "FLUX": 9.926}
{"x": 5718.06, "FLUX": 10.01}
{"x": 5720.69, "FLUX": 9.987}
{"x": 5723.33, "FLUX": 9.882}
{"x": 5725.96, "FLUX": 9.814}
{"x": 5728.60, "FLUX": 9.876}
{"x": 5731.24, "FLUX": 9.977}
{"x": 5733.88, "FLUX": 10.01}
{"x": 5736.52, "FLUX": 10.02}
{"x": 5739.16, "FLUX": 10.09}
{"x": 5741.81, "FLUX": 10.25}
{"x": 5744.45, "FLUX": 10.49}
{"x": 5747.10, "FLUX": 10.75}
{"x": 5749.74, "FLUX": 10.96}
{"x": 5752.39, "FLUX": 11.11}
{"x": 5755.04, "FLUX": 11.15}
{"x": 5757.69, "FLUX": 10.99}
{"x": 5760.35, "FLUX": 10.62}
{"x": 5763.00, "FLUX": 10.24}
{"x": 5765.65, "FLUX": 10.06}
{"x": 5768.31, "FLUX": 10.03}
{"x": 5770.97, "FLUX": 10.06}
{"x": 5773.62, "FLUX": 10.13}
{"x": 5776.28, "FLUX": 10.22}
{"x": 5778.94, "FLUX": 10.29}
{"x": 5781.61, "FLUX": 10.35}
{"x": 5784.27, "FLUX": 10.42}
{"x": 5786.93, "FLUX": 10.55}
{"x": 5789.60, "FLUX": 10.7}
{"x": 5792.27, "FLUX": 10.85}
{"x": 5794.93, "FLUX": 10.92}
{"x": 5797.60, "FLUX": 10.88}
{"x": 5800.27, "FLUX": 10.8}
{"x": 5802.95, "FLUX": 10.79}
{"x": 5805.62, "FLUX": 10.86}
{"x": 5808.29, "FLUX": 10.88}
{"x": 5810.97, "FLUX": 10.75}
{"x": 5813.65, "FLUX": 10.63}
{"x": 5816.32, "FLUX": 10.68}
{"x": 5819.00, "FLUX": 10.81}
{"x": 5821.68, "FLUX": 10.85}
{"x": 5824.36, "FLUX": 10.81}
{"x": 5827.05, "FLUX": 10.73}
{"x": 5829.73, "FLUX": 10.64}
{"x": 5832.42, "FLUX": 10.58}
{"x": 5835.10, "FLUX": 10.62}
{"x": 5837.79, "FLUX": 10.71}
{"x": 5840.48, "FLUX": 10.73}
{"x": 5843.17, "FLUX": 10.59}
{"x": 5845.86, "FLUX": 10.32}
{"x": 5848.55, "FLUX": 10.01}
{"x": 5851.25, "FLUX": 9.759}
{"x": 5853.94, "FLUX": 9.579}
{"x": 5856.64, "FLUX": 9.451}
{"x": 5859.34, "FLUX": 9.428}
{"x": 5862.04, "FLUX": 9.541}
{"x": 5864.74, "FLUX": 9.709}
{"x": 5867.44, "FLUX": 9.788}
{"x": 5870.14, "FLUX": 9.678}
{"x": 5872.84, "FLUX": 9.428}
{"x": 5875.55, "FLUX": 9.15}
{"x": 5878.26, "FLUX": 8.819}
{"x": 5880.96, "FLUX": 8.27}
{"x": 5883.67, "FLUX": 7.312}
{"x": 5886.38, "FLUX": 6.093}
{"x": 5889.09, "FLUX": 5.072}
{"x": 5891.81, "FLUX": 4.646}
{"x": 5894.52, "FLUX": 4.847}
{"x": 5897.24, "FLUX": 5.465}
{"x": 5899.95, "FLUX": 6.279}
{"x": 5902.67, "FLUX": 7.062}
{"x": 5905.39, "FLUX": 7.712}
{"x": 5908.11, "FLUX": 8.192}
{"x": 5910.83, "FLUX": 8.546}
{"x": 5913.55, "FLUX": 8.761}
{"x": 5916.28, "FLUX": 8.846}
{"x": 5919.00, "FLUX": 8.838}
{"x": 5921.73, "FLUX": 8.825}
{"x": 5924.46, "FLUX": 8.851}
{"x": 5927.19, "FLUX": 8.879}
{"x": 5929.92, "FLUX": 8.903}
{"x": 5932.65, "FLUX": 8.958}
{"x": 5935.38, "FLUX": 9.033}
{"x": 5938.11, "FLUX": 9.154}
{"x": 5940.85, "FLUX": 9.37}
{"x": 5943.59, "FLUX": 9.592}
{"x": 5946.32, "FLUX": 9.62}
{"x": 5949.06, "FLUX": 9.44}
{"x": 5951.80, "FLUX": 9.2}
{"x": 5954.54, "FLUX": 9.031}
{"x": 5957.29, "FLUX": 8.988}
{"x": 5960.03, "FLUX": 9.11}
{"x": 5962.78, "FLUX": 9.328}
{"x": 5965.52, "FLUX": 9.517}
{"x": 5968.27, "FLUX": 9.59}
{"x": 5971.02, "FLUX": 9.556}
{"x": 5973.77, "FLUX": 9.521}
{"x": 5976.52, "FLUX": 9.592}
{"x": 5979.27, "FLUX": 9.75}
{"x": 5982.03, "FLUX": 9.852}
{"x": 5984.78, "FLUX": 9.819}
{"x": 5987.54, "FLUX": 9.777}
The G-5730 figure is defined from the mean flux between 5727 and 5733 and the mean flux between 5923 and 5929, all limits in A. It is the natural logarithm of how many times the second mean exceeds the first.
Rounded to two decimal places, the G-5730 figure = -0.11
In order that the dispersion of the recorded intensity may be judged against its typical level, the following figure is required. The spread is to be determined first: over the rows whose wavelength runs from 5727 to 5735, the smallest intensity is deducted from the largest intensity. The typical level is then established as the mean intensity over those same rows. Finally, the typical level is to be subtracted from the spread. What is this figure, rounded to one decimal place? -9.8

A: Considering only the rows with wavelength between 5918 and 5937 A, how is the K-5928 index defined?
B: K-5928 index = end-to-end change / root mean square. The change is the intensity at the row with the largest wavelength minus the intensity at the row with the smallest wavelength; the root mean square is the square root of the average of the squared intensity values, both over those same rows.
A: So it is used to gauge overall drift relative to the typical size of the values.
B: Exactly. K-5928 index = 0.02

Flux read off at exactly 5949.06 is 9.44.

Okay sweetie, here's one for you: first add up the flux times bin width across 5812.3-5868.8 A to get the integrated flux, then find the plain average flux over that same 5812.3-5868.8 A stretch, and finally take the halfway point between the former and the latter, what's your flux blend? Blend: 296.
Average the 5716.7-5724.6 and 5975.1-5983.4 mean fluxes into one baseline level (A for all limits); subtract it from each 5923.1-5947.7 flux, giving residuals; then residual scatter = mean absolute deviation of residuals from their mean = 0.25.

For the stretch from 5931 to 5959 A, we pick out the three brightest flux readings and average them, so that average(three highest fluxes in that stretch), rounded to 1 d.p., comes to 9.6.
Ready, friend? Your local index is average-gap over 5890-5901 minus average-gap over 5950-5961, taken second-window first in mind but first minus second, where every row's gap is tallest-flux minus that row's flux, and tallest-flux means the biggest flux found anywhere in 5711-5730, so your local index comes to 3.8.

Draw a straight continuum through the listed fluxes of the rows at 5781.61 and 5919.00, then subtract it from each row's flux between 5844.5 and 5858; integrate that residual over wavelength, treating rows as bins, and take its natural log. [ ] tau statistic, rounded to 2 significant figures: 1.2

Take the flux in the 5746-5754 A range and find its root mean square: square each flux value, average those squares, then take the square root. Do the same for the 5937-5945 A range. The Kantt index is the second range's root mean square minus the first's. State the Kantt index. -1.6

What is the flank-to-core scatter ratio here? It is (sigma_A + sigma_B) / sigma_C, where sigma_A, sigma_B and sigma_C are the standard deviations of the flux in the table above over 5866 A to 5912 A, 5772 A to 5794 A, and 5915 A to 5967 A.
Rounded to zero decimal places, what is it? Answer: 7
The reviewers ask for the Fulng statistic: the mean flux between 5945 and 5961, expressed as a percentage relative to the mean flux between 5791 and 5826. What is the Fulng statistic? 85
